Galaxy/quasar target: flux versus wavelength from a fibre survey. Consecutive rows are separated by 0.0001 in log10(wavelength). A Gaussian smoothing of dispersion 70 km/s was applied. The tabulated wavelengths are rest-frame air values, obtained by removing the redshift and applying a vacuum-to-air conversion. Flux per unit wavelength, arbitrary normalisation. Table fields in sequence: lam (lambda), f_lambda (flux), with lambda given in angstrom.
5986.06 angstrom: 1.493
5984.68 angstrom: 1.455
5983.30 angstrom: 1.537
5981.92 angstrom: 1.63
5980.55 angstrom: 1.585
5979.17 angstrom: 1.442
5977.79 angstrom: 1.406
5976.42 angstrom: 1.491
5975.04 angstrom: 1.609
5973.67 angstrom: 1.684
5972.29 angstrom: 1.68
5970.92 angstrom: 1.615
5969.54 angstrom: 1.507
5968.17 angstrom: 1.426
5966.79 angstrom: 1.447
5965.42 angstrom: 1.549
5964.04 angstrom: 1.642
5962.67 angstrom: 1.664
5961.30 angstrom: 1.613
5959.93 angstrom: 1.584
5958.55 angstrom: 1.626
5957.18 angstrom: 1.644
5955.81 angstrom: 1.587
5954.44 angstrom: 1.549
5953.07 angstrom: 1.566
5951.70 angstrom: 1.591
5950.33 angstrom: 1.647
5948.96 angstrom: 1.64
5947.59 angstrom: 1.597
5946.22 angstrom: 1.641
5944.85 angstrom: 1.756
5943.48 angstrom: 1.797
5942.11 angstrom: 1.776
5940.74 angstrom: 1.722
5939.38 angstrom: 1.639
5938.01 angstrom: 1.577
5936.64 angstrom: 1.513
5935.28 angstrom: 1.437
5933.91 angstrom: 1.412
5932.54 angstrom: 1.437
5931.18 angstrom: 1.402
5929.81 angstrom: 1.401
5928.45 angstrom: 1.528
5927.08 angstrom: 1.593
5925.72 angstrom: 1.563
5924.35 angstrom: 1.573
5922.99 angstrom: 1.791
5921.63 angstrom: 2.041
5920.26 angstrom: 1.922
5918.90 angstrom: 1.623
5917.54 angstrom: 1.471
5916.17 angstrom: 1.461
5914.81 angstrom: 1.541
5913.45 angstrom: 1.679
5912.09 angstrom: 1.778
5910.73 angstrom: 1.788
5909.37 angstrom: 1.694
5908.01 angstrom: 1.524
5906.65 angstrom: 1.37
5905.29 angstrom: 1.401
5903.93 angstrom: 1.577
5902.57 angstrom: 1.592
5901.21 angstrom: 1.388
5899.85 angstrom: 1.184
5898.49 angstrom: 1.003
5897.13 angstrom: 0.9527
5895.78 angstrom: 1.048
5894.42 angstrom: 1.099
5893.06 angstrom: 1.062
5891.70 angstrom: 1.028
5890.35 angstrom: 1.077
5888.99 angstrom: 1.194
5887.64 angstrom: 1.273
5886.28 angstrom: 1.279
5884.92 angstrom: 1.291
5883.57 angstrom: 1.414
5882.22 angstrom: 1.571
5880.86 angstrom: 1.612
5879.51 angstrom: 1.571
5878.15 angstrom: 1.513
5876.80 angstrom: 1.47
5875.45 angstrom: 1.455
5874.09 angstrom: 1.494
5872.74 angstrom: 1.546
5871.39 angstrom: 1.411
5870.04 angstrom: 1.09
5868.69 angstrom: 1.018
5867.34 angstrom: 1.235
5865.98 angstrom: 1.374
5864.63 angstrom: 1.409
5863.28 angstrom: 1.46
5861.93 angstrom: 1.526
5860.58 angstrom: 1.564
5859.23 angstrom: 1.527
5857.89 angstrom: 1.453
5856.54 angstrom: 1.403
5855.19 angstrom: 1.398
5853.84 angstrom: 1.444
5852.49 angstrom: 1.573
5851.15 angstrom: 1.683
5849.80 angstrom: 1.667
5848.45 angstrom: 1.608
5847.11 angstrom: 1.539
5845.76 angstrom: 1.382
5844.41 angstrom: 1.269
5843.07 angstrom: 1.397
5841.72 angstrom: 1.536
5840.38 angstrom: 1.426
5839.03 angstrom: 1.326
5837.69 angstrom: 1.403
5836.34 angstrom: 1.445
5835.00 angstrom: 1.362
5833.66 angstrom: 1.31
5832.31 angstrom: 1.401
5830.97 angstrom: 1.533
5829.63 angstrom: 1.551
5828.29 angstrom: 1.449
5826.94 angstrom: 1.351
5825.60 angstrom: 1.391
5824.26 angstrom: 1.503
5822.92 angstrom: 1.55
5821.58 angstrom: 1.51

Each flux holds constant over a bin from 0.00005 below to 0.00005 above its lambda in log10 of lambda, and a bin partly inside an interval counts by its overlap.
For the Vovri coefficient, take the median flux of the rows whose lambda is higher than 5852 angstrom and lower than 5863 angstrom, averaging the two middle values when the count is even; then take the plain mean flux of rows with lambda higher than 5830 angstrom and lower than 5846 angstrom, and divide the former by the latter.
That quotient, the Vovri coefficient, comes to 1.06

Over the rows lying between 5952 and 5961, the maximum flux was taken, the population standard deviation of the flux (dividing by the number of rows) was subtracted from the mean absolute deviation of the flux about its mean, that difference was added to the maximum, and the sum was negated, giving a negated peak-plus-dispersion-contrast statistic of -1.639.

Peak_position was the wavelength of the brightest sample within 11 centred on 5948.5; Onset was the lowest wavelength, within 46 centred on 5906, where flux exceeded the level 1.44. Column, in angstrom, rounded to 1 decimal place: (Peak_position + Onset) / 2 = 5923.0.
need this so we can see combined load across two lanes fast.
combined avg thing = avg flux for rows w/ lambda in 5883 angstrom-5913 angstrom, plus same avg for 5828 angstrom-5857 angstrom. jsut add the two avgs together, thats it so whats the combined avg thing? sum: 2.78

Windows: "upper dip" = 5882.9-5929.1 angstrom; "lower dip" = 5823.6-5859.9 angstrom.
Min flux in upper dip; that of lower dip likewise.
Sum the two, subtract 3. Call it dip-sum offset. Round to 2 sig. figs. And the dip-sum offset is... -0.78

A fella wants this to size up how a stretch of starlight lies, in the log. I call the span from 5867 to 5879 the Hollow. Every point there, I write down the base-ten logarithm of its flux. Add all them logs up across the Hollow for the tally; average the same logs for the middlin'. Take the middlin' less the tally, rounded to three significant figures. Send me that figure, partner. -1.03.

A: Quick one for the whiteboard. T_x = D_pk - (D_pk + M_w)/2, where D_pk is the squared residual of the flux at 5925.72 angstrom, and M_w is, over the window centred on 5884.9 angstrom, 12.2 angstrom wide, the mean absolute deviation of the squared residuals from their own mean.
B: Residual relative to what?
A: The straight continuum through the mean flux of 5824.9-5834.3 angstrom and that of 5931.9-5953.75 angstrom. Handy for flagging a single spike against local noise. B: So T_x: -0.022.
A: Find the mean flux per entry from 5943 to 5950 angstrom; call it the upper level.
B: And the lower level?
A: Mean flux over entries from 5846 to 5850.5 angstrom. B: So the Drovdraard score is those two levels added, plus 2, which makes 5.3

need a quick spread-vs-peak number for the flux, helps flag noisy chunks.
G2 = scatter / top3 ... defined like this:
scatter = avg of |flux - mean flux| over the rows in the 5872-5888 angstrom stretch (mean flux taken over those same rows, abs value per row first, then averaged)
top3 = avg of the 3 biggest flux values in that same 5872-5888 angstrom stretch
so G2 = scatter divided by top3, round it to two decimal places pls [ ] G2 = 0.06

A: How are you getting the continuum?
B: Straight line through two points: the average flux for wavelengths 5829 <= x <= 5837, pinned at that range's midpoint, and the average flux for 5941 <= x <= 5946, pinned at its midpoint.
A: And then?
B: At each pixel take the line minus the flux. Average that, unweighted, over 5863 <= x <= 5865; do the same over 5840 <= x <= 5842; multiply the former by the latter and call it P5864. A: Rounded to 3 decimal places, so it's -0.002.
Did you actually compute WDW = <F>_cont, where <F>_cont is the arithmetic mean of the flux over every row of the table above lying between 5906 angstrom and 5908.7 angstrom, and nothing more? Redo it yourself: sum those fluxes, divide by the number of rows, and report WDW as 1.45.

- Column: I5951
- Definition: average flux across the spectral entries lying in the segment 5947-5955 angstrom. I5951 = 1.60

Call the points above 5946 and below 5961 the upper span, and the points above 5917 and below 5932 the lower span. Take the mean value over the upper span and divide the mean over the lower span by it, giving 1.01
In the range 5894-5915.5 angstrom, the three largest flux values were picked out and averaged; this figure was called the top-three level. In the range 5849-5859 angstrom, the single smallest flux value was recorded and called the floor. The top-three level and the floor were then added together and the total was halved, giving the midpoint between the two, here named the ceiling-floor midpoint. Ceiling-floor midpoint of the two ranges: 1.58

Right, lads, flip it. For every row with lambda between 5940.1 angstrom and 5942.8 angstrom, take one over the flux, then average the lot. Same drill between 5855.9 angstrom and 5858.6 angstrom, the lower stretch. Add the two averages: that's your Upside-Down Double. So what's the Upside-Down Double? 1.27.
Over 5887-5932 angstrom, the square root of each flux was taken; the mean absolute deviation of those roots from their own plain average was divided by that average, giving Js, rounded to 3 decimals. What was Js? 0.081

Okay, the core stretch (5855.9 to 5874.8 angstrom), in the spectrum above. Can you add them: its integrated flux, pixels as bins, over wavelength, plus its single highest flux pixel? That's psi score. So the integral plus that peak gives 27.9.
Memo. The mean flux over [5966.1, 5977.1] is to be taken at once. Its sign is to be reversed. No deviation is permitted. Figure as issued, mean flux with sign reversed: -1.56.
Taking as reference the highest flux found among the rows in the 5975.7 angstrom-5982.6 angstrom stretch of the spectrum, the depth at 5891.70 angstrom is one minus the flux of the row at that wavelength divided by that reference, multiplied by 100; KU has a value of 37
